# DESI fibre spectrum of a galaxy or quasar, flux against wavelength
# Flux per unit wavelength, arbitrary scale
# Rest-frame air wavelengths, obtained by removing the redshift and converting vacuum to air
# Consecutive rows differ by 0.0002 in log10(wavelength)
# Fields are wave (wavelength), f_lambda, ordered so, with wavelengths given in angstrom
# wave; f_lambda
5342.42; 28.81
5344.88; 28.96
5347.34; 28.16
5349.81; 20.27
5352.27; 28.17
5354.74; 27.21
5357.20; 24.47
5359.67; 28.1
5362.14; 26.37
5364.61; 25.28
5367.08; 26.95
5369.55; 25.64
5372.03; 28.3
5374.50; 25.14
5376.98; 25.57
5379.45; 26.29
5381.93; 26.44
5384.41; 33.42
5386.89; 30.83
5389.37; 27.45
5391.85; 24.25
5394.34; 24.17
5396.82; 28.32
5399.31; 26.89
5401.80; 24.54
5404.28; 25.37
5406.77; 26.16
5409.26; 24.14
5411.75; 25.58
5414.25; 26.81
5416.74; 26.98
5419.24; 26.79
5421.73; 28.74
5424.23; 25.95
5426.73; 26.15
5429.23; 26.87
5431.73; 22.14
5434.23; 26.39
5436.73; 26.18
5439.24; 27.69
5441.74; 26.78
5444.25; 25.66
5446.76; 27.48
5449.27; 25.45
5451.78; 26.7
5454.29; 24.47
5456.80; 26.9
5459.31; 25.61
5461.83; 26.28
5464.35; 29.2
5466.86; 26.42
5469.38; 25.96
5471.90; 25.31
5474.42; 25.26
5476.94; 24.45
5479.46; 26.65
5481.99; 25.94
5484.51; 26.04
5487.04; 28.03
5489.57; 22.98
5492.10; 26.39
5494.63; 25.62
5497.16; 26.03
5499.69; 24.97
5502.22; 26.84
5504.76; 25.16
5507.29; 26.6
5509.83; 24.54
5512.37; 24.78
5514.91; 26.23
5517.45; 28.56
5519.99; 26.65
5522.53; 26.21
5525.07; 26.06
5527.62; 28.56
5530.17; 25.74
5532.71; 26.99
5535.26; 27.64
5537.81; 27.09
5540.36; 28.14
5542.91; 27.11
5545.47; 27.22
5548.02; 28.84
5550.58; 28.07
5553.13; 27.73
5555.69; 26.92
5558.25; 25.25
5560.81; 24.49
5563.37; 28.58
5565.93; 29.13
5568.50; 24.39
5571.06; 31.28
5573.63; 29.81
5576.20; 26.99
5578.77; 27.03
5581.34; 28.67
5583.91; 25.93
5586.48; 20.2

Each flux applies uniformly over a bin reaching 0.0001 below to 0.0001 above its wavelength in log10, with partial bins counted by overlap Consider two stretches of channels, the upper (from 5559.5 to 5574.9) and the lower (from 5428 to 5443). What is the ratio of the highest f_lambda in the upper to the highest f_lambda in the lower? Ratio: 1.13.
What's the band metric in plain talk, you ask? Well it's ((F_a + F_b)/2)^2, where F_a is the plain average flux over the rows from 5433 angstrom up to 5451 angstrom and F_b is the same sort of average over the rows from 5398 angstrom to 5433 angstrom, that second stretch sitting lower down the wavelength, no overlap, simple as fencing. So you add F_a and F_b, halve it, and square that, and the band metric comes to 688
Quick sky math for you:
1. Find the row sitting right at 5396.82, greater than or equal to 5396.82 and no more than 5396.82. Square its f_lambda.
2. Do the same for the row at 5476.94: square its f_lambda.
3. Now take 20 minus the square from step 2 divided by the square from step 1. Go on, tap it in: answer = 19.3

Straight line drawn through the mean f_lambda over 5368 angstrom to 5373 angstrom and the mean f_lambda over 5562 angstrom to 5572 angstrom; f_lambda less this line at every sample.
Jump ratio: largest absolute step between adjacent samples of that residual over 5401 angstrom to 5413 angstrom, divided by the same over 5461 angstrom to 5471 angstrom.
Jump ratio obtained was 0.7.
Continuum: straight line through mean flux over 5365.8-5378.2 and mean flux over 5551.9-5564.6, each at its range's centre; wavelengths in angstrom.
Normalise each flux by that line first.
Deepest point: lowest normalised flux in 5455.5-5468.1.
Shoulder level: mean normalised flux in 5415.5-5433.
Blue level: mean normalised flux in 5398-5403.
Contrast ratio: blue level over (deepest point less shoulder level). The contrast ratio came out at -38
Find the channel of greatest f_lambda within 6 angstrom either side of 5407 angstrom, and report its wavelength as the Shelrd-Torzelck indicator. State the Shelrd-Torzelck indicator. 5406.77 angstrom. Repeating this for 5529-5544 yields 5540.36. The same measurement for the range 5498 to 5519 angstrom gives 5517.45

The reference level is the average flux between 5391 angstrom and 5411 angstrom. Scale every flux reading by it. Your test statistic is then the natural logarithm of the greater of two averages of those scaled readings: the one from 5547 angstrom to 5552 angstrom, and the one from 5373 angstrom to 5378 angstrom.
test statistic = 0.11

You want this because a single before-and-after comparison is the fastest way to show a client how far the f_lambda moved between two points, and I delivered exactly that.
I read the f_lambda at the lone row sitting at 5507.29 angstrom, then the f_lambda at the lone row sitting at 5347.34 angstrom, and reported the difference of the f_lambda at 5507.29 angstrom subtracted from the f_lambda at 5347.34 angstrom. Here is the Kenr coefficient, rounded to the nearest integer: 2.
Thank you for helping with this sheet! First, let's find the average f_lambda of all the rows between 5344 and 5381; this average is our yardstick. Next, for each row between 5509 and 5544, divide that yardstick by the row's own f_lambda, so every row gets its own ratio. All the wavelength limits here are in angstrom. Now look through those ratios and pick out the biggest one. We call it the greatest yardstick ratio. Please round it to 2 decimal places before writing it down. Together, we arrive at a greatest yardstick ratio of 1.07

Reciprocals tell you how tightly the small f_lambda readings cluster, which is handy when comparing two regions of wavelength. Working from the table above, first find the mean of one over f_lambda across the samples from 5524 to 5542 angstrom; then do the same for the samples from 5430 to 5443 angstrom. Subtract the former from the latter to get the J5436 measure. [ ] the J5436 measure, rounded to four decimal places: 0.0021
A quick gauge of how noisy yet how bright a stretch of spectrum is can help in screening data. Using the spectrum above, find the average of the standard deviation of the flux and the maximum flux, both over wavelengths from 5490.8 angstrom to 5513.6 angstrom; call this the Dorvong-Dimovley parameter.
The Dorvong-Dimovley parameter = 13.8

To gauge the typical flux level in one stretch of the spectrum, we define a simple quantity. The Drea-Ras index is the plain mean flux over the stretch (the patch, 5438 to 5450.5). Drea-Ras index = 26.6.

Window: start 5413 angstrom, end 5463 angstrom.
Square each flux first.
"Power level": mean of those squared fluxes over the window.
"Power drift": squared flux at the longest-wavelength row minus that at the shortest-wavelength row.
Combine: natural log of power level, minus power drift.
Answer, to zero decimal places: 35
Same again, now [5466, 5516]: 16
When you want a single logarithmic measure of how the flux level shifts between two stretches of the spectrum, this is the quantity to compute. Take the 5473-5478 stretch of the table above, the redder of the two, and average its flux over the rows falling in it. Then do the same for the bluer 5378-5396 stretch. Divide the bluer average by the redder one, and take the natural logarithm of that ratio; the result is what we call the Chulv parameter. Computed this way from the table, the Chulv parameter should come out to 0.10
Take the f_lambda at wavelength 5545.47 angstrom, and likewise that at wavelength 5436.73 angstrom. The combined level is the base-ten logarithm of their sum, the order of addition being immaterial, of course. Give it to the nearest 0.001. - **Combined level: 1.728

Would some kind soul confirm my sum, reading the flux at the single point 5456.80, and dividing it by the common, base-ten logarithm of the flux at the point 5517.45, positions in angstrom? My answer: 18.5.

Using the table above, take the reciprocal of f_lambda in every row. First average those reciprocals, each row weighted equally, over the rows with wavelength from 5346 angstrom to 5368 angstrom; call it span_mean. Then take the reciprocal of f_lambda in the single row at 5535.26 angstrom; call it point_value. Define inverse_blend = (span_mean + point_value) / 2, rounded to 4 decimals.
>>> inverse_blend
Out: 0.0374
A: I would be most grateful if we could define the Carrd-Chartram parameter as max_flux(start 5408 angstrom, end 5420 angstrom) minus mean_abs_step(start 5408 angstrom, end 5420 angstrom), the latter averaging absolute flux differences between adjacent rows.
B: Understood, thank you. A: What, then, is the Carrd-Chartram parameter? 26.2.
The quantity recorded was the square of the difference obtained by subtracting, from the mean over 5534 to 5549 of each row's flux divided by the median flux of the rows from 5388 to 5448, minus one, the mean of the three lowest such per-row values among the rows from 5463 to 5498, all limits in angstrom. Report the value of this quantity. 0.017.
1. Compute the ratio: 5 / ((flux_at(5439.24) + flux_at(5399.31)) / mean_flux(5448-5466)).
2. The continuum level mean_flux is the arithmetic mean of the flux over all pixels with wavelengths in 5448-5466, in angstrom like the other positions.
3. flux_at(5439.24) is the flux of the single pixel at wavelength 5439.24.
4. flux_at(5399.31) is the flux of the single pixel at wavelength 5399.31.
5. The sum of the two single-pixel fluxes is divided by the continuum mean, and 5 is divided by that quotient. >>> 2.42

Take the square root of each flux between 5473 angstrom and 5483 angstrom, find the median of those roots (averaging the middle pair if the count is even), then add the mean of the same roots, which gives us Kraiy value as 10.1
